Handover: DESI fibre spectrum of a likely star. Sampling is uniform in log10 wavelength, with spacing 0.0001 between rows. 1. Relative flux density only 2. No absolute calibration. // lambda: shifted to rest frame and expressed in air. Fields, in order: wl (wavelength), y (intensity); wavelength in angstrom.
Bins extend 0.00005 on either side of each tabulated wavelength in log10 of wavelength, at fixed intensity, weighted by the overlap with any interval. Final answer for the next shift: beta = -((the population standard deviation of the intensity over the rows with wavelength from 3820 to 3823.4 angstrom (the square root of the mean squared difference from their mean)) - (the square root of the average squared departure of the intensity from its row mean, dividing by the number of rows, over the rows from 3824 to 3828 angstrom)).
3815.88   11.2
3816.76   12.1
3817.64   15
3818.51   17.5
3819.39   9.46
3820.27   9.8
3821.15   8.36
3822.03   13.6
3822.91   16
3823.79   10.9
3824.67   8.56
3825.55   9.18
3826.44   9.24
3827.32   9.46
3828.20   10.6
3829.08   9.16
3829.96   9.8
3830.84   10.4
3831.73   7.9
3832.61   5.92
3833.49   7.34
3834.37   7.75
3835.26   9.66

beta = -3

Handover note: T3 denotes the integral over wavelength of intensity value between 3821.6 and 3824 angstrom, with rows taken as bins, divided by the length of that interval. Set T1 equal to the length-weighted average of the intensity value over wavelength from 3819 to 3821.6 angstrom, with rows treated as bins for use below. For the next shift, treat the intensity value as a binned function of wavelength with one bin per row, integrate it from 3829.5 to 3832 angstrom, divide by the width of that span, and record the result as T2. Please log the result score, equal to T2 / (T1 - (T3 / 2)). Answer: 4.0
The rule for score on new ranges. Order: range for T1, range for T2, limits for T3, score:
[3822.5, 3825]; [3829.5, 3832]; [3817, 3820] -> 1.9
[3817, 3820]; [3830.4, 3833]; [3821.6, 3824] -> 1.2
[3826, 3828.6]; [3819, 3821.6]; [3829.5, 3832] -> 1.8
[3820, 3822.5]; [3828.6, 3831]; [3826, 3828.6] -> 1.7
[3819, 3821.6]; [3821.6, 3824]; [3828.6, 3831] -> 3.2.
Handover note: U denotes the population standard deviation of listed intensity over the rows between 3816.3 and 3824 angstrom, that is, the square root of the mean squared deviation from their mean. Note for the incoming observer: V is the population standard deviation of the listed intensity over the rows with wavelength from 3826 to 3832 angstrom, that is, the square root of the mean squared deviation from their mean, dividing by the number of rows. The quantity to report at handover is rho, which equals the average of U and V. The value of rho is 1.92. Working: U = 3.0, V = 0.83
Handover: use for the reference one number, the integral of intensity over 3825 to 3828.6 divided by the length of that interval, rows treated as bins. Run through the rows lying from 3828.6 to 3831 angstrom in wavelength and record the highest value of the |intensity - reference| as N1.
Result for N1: 1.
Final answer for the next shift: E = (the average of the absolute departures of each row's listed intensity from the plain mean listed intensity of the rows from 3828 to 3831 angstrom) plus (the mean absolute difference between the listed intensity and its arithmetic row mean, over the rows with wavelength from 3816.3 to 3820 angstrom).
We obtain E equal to 3.245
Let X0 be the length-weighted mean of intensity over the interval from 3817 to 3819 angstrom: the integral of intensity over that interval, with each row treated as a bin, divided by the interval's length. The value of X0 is 15.7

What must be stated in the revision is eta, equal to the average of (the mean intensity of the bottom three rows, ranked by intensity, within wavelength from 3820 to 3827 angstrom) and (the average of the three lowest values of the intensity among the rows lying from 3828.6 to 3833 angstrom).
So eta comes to 8.18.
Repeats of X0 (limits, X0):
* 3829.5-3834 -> 8.3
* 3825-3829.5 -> 9.5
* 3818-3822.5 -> 11.9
